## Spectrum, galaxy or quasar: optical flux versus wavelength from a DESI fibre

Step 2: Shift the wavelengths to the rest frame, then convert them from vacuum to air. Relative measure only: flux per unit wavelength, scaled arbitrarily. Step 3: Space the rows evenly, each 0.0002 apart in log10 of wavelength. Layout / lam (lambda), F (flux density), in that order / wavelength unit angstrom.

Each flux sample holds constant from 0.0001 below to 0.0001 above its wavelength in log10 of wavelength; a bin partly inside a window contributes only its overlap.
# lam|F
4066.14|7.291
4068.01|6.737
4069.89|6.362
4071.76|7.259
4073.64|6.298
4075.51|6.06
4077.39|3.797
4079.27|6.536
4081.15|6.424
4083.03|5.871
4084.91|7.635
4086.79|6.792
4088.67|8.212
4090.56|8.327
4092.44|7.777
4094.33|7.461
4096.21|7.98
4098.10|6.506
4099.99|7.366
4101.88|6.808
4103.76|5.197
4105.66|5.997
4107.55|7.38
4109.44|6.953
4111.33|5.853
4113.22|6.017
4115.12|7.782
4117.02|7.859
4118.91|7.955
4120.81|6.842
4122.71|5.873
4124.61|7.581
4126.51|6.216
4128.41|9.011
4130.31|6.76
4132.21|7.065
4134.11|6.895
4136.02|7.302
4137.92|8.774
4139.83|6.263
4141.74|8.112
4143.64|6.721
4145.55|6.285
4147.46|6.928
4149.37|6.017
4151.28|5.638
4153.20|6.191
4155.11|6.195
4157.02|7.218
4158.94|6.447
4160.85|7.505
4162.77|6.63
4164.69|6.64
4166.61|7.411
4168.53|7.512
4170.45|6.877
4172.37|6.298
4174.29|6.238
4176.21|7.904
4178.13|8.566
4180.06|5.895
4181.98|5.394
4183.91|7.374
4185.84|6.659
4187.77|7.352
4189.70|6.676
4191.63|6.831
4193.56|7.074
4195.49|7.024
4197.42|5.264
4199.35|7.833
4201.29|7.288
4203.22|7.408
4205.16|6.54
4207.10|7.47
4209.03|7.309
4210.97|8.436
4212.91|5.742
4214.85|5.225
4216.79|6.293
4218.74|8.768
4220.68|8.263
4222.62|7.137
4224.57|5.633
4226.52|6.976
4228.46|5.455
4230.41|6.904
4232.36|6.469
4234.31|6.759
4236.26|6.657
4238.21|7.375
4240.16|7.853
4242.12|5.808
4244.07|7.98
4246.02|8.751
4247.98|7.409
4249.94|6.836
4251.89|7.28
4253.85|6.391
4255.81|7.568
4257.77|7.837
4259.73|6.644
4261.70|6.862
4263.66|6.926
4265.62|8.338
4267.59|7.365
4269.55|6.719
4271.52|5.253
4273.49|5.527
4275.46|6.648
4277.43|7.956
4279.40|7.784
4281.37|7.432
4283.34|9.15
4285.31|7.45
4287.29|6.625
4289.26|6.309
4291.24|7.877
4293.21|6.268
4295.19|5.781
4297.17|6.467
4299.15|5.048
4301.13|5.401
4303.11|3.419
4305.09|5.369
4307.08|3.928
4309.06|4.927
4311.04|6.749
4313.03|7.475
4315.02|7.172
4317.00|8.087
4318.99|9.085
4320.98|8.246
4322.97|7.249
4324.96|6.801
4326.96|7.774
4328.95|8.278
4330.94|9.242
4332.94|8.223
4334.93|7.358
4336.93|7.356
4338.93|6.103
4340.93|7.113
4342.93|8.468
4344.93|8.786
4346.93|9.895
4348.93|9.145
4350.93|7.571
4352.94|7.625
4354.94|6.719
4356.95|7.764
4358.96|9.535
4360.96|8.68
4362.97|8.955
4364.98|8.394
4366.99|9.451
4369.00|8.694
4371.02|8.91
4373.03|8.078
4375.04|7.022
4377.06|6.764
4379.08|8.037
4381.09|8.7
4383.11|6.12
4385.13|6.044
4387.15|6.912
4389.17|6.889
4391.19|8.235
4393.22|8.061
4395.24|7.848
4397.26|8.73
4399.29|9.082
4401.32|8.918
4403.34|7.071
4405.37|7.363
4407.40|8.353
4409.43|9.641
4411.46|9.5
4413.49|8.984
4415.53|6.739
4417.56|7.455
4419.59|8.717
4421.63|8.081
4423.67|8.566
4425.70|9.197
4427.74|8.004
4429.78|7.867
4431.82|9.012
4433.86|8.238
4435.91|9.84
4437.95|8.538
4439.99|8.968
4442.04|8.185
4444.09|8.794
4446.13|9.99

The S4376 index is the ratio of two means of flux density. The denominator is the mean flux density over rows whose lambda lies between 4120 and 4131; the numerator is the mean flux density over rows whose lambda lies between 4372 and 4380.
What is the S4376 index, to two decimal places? 1.06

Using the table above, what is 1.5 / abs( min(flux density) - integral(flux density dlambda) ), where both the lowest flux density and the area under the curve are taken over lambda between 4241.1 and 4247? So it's 0.039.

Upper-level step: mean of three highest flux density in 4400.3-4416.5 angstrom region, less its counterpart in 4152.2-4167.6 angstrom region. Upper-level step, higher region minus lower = 2.0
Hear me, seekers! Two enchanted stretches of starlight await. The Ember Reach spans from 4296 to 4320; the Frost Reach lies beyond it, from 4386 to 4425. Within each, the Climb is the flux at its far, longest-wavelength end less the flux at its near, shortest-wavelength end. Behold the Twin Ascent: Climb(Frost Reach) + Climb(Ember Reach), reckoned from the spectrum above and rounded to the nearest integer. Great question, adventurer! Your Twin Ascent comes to 4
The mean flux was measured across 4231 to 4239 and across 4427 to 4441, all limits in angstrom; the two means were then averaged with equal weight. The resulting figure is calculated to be 7.7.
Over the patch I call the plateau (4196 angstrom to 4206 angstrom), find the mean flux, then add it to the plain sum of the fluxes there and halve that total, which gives 20.6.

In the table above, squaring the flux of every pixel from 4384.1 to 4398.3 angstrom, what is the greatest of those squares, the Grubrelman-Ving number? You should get 76.2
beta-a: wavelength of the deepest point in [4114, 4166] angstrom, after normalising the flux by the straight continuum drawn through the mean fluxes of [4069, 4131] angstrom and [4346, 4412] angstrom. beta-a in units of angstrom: 4151.28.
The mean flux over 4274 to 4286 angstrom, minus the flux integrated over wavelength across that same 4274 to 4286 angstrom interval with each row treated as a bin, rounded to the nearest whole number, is -84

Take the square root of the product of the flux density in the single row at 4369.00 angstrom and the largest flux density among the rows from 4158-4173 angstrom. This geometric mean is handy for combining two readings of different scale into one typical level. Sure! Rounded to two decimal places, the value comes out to 8.08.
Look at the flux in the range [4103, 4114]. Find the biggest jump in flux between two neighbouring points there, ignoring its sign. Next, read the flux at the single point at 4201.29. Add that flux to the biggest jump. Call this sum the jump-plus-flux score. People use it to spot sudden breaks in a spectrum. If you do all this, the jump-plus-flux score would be 8.7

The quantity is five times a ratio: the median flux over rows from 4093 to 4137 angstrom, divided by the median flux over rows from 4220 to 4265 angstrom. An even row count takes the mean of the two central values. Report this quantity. 5.0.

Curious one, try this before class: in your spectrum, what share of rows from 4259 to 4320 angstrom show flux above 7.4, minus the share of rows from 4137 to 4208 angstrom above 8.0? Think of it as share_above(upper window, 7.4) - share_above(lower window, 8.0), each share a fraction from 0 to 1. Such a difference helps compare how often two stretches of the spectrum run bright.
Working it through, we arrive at 0.2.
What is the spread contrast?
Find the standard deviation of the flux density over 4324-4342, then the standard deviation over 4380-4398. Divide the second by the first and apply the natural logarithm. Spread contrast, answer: 0.12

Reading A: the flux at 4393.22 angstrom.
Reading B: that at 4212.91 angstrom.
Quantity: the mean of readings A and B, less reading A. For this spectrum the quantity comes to -1.2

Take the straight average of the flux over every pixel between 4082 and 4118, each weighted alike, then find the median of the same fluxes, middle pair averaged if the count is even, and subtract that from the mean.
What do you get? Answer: -0.33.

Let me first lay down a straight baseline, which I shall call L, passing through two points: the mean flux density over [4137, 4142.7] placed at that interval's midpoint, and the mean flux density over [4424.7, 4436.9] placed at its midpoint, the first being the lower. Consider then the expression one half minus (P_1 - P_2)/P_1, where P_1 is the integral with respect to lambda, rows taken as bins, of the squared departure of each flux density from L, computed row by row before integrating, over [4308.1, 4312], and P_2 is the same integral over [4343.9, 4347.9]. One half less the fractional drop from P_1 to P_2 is -0.3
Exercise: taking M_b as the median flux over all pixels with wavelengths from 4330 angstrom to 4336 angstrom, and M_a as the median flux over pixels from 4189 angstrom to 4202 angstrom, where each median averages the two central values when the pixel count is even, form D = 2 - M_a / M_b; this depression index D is 1.15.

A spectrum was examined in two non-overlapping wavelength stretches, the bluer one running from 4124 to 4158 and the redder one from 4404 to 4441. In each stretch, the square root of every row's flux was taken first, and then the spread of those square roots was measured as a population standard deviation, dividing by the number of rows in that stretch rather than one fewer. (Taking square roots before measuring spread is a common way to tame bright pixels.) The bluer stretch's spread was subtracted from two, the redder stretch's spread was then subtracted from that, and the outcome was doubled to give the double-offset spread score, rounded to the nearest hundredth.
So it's 3.38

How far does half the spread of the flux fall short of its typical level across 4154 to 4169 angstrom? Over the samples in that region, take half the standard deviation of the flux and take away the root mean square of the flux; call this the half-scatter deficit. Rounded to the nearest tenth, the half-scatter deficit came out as -6.7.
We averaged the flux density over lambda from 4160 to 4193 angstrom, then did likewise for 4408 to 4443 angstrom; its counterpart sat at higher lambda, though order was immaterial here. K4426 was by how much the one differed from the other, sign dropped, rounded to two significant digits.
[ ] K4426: 1.6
